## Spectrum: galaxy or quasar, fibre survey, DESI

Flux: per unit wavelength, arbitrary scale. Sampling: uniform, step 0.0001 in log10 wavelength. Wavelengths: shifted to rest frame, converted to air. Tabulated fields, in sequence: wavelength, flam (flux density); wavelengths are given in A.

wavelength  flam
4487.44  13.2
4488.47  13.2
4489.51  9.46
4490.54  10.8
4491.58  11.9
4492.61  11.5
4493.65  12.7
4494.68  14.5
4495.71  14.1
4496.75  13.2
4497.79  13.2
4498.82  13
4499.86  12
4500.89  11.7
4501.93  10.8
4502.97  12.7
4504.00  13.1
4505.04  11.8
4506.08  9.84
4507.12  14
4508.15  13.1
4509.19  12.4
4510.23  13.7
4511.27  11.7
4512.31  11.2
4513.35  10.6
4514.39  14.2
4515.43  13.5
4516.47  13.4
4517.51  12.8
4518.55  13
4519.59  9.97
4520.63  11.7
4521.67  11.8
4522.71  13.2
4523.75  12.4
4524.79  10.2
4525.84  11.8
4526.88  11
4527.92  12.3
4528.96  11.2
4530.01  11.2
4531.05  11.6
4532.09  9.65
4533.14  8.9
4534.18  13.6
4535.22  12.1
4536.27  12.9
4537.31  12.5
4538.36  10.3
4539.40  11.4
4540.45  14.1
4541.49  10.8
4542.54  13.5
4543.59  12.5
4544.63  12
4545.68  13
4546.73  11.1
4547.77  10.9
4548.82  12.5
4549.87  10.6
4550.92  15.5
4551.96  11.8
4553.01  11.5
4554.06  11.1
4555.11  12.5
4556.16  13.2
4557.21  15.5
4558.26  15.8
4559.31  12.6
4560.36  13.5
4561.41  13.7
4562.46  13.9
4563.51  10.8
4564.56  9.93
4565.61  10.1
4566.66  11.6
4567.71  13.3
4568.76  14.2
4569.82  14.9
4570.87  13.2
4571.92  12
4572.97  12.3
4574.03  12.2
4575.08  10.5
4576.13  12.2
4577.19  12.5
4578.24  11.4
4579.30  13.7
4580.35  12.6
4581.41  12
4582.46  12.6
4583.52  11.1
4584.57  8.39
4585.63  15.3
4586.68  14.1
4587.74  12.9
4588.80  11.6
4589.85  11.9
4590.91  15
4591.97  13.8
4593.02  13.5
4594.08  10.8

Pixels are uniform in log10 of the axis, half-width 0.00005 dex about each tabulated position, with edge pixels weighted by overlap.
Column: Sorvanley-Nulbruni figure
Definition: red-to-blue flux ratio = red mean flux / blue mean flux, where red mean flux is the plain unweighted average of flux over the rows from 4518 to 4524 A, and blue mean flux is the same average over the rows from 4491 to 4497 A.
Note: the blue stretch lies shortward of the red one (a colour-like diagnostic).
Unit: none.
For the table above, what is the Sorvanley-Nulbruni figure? 0.93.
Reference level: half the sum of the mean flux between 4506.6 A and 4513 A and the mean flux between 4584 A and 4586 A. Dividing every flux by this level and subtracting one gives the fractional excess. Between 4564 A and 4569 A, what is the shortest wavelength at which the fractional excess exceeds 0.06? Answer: 4567.71 A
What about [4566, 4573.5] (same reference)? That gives 4567.71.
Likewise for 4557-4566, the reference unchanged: 4557.21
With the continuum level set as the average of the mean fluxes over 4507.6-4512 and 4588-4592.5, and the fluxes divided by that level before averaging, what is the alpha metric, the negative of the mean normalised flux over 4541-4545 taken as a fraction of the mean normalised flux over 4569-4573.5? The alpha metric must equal -0.93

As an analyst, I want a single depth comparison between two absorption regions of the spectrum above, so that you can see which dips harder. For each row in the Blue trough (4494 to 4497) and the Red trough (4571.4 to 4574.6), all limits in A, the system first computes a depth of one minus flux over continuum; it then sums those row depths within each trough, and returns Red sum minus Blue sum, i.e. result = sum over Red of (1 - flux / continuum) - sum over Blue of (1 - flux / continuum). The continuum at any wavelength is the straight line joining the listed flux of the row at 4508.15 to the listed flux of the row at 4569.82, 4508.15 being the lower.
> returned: 0.8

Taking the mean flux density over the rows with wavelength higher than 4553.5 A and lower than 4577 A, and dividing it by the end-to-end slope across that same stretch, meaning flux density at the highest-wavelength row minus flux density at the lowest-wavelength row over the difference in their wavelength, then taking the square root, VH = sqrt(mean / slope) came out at 16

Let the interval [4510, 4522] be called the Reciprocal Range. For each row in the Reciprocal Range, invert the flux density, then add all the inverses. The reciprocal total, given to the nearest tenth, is 1.0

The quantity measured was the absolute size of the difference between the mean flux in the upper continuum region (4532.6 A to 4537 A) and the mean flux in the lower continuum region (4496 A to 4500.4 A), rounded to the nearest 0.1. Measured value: 1.0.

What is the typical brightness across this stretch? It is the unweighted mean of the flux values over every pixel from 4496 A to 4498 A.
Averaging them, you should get 13.2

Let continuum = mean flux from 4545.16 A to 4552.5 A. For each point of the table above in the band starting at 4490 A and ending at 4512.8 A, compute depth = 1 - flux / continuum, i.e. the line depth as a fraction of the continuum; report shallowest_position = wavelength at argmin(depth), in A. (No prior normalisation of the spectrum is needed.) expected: 4494.68 A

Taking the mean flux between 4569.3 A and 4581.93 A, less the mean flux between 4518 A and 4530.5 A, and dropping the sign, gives 0.81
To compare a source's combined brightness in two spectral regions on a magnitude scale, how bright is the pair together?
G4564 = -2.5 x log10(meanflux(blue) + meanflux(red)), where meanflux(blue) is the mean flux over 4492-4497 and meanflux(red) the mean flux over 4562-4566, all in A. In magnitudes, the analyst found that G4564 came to -3.47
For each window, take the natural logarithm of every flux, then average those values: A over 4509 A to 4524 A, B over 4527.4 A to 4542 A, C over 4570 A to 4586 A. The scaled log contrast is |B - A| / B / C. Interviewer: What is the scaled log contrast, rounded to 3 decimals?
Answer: 0.011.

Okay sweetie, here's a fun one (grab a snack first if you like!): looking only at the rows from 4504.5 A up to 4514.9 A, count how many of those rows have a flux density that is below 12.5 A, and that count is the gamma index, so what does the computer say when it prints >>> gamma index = 6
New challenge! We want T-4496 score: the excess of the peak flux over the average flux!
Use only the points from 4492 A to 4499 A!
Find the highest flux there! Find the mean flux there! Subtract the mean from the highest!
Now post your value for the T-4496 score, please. 1.3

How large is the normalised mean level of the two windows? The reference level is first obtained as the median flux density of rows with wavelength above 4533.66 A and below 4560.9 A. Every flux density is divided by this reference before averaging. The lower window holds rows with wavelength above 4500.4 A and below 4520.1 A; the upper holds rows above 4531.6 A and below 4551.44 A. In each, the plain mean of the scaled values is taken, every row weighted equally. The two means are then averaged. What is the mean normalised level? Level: 0.97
